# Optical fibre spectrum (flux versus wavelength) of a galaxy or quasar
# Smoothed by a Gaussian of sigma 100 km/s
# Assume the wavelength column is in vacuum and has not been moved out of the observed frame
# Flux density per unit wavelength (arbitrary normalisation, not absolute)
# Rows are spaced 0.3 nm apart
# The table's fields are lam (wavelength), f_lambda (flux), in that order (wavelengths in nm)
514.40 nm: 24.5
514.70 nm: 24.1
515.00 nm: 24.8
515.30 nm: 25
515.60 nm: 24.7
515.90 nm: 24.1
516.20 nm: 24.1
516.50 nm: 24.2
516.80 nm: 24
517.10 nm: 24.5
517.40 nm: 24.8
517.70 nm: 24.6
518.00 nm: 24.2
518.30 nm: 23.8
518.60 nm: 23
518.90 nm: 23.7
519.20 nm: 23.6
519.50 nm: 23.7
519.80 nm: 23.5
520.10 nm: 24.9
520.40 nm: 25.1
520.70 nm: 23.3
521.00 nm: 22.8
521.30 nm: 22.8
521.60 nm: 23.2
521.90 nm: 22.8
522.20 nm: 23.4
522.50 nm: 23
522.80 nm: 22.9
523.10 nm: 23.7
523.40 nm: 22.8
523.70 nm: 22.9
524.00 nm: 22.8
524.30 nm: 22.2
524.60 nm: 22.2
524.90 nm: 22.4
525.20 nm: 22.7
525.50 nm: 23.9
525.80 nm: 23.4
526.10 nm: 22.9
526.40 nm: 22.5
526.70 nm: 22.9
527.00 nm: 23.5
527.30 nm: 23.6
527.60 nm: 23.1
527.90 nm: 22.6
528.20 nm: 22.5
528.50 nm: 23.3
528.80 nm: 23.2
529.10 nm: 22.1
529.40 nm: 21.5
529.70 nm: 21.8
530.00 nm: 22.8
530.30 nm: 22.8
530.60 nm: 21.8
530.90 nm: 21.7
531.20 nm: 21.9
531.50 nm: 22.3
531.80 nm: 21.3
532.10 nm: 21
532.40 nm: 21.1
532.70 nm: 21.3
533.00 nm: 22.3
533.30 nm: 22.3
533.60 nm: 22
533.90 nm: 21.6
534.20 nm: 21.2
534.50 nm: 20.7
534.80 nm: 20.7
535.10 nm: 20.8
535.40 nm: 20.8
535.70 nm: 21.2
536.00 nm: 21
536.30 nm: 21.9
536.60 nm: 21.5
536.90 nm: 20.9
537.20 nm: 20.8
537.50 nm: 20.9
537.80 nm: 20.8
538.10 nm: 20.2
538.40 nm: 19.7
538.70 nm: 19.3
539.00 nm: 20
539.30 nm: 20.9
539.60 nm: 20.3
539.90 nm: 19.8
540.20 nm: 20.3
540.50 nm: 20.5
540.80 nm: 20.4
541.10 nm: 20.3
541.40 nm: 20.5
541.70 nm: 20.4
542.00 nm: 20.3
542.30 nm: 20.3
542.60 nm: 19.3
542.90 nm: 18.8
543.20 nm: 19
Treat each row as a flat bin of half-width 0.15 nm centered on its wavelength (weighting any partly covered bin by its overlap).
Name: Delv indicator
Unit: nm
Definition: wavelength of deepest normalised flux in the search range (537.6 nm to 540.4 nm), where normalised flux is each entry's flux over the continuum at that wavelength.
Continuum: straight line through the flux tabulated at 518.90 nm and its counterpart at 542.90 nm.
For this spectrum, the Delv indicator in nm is 538.70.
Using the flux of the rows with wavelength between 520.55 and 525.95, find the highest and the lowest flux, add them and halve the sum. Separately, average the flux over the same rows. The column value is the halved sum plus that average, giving 46.0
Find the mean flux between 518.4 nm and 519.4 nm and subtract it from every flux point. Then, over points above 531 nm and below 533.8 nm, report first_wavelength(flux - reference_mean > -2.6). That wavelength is 531.20 nm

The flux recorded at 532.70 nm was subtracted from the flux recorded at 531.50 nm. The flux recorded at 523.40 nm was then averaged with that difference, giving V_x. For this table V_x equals 11.9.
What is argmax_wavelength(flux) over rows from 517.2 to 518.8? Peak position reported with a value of 517.40 nm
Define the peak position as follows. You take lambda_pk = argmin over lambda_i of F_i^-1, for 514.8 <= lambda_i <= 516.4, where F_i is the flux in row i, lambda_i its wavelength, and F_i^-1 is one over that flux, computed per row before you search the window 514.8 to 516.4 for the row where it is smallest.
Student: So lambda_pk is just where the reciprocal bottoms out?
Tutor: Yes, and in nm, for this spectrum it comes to 515.30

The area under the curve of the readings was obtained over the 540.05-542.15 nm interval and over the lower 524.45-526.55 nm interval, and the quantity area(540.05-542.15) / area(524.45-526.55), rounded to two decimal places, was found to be 0.89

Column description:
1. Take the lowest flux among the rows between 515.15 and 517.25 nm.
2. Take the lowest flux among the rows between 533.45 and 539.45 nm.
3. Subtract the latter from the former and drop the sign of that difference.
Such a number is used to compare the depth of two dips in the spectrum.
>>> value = 4.7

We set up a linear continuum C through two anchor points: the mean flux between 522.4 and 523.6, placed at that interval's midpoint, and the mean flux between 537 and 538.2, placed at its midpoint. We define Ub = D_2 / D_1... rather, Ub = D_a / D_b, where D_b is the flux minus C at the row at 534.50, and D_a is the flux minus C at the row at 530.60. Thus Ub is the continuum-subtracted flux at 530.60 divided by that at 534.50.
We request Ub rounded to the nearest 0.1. 0.1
